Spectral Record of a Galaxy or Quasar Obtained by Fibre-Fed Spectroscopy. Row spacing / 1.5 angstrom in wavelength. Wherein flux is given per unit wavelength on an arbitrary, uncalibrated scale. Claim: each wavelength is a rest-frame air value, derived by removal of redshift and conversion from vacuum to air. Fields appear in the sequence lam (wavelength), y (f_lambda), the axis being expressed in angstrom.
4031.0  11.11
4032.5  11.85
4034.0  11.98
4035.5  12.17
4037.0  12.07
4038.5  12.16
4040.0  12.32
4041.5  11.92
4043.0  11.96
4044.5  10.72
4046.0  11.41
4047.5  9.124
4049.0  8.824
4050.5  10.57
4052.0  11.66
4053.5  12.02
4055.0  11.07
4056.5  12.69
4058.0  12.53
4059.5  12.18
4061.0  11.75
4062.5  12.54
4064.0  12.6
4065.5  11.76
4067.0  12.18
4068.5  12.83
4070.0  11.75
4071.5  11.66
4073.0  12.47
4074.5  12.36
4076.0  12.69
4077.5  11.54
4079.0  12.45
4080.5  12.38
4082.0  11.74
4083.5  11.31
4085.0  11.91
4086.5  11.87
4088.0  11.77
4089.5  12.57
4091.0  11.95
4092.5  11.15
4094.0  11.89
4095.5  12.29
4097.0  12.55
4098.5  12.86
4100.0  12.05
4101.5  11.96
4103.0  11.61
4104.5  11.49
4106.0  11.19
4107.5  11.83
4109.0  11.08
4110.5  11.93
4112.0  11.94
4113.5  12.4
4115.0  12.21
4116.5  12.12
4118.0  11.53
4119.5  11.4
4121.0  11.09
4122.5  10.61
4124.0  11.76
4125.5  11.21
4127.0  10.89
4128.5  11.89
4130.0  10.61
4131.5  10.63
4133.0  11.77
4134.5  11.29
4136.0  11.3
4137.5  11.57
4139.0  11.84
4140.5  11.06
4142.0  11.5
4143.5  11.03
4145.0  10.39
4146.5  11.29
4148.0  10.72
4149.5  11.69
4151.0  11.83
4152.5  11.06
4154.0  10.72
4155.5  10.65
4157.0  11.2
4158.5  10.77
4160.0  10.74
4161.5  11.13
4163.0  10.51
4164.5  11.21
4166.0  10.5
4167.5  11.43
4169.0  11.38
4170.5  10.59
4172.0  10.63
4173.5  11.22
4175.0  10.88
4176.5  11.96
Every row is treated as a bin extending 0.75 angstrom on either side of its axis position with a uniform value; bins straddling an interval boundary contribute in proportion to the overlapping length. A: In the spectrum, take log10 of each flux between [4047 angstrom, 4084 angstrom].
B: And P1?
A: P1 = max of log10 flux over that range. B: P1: 1.108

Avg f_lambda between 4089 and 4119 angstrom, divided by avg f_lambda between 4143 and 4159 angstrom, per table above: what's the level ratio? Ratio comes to 1.08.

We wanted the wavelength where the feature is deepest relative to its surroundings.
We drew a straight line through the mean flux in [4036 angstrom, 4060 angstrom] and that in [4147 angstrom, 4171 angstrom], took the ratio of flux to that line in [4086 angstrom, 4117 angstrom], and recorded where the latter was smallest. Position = 4109.0 angstrom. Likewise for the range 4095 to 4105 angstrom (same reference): 4104.5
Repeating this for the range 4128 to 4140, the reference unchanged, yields 4130.0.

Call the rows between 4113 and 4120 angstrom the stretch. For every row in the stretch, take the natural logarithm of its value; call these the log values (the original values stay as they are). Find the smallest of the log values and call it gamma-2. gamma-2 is 2.43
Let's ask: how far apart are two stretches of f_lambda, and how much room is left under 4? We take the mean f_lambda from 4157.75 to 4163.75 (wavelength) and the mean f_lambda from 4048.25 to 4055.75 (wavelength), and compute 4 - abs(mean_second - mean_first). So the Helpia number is 4.0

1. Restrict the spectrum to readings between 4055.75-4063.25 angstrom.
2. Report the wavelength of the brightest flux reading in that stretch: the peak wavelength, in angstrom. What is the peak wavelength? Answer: 4056.5 angstrom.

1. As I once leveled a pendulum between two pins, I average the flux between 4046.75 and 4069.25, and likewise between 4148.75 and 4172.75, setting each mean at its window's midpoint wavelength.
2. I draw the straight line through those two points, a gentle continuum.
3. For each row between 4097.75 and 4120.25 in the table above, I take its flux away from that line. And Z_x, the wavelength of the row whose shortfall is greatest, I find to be 4109.0 angstrom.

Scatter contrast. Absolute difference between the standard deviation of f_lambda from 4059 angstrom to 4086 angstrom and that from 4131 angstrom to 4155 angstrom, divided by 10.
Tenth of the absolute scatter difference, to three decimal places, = 0.001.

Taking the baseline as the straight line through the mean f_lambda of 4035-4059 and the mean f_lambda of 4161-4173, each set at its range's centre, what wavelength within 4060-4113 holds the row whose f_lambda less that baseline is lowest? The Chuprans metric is 4092.5 angstrom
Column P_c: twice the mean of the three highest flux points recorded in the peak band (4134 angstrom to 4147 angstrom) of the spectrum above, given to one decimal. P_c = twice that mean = 23.3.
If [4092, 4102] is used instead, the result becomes 25.1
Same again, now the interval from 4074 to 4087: 25.0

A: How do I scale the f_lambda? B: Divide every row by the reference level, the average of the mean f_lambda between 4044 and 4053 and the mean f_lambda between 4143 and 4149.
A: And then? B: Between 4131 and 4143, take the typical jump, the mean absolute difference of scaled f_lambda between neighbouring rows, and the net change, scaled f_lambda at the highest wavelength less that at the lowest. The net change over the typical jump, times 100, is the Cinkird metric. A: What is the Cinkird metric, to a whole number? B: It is 180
